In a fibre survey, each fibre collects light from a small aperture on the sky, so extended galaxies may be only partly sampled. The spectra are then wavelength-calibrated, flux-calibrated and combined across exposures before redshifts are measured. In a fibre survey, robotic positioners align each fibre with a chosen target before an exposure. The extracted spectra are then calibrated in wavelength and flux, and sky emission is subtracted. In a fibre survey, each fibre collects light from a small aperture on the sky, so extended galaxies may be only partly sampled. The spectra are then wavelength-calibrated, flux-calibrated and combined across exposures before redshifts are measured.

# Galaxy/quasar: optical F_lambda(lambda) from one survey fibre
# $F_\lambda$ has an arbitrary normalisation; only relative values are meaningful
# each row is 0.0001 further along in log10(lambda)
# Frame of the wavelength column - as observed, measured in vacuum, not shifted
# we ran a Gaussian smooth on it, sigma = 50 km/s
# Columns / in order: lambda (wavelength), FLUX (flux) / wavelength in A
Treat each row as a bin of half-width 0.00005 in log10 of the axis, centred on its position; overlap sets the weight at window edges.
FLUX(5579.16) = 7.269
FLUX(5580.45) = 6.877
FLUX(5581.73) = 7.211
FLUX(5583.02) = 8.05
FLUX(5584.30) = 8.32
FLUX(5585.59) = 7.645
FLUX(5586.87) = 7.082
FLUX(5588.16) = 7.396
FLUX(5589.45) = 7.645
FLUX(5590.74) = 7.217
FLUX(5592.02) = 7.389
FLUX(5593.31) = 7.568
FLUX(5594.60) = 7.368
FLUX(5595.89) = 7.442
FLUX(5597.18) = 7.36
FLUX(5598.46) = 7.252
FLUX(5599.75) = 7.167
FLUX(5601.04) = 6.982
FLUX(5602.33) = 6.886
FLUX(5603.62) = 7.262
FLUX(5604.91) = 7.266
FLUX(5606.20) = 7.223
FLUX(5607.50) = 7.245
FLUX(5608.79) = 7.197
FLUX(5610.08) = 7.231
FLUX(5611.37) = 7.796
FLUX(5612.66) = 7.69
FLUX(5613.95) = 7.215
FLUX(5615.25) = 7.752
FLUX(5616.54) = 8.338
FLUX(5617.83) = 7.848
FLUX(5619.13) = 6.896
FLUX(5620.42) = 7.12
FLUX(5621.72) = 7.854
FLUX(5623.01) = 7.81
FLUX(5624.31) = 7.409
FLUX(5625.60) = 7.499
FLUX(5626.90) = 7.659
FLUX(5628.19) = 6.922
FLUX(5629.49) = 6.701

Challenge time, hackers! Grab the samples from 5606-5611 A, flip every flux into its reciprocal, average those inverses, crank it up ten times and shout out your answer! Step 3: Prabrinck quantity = 1.38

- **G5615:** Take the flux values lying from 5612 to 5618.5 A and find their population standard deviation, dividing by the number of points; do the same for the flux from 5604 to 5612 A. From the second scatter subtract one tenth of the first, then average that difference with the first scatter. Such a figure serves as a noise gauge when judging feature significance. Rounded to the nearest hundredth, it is 0.27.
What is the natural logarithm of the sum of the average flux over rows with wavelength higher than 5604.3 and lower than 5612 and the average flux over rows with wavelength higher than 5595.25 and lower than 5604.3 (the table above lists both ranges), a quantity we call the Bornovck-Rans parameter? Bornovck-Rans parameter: 2.68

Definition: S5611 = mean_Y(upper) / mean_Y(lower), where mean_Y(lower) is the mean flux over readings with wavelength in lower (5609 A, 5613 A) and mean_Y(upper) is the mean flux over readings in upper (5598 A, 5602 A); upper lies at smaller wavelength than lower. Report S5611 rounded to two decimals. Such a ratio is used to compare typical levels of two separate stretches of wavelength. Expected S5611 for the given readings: 0.94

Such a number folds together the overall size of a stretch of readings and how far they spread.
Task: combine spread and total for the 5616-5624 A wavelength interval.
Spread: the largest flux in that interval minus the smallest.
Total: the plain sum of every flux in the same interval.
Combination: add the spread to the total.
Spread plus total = 47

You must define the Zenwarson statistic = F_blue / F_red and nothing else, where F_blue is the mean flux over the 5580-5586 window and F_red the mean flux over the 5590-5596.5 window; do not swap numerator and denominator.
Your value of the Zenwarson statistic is 1.03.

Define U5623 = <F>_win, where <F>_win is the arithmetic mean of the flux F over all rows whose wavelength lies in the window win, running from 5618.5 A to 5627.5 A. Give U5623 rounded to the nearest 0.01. 7.46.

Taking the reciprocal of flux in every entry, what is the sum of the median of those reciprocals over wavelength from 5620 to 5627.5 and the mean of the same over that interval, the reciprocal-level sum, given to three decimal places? 0.264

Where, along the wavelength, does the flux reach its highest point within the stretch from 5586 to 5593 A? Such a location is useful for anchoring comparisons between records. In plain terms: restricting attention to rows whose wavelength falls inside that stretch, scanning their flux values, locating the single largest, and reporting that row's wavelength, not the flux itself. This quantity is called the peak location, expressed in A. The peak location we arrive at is 5589.45 A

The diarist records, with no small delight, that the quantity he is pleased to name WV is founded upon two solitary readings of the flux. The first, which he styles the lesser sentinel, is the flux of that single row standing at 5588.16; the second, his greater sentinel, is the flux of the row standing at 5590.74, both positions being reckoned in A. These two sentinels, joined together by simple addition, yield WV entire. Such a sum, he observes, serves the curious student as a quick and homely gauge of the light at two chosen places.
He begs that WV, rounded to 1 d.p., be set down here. 14.6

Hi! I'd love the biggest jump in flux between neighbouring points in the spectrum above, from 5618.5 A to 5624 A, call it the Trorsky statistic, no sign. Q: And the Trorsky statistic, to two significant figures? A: 0.73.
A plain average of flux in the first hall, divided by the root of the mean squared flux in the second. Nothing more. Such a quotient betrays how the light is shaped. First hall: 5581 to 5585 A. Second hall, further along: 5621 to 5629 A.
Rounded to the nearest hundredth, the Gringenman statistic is 1.04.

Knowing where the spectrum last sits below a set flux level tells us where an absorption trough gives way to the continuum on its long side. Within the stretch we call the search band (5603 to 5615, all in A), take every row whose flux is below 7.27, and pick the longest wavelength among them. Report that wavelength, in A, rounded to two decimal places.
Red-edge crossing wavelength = 5613.95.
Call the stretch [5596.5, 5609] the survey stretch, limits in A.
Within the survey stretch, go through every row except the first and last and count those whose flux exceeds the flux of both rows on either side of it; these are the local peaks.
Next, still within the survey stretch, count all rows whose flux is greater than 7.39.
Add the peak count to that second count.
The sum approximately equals 2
